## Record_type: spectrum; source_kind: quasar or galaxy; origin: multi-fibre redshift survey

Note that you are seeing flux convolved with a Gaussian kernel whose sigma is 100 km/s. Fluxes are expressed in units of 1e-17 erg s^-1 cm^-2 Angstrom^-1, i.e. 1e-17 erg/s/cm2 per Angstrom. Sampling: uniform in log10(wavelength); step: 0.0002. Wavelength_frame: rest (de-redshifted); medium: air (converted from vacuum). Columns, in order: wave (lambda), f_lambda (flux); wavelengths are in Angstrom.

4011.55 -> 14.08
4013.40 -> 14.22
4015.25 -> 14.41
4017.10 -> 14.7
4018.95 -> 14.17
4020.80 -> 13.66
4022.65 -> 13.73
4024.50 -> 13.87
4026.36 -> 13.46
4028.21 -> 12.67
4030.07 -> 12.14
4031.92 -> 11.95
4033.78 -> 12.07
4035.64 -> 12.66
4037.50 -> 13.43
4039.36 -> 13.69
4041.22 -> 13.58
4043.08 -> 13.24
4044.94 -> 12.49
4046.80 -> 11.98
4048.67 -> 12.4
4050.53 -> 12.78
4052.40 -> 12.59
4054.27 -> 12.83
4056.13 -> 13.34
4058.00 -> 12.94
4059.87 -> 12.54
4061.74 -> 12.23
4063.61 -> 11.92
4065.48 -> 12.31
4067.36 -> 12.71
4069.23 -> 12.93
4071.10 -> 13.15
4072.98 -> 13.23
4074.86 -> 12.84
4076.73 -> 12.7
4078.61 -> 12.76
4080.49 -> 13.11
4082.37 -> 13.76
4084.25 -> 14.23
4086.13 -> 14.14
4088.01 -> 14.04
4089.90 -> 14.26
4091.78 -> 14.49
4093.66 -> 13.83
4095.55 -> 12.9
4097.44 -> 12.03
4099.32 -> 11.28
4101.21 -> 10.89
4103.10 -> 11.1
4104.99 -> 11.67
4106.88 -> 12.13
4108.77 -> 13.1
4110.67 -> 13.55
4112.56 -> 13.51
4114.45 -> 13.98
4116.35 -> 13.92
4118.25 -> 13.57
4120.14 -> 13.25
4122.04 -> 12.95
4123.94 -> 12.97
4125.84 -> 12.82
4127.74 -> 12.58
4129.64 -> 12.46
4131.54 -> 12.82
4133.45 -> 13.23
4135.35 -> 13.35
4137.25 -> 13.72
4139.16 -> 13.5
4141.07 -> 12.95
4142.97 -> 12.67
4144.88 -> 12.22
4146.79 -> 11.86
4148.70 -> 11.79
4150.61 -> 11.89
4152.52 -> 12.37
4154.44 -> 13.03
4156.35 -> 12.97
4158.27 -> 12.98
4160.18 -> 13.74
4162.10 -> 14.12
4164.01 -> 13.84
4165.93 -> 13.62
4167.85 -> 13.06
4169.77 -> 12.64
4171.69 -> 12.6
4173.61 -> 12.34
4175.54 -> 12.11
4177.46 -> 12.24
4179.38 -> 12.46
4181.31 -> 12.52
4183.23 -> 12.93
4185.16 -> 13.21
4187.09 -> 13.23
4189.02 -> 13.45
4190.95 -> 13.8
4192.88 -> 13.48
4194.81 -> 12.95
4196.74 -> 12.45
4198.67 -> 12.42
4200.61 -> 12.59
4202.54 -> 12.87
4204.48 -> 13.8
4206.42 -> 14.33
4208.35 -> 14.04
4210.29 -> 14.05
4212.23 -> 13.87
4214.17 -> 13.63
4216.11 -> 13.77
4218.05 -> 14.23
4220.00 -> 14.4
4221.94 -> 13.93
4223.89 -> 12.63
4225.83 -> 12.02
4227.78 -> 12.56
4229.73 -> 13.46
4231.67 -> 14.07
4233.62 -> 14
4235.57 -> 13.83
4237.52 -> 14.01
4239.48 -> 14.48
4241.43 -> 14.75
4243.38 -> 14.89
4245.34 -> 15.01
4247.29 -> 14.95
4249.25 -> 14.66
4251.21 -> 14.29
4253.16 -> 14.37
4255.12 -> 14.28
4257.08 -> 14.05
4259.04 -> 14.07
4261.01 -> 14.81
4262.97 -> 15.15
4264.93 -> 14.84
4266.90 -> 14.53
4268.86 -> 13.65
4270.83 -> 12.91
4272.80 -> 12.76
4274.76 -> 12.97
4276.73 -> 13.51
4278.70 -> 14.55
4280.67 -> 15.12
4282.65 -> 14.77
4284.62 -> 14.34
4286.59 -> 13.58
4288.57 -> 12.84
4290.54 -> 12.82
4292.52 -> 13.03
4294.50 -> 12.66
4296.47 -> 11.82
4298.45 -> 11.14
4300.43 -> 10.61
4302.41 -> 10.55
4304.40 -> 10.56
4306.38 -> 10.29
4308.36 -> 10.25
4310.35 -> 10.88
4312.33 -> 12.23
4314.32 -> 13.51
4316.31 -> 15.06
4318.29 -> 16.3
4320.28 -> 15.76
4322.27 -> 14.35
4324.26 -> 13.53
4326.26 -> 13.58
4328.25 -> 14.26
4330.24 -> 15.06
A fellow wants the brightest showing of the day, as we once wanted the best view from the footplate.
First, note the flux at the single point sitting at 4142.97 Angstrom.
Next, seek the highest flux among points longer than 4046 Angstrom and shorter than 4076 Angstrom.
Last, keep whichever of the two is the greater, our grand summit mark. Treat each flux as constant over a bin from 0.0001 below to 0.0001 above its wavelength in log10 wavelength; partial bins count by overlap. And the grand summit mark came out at 13.3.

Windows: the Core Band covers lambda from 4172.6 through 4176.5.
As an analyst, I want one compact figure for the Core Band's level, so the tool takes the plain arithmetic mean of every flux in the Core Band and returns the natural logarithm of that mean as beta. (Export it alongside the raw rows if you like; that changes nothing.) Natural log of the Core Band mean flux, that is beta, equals 2.50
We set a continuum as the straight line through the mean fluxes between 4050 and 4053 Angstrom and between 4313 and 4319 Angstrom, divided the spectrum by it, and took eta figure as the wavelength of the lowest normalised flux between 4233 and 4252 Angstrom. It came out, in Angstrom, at 4235.57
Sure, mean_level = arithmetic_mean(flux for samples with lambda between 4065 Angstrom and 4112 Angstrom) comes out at 12.9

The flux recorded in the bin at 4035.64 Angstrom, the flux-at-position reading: 12.66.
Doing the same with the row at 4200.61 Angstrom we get 12.59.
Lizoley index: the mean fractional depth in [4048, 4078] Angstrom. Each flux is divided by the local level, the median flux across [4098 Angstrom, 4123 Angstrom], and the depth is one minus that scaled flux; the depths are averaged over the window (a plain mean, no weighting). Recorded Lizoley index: 0.029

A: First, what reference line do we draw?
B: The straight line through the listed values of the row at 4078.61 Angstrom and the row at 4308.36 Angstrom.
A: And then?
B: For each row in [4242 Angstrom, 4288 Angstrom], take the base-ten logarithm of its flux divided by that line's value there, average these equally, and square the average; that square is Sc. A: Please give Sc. 0.015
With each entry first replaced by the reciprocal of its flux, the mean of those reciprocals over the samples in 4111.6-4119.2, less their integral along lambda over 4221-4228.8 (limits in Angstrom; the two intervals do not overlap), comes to -0.54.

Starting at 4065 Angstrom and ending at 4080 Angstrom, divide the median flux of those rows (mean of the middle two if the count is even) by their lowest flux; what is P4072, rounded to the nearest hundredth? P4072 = 1.04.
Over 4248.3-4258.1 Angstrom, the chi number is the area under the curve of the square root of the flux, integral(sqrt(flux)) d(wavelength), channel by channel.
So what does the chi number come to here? 37.1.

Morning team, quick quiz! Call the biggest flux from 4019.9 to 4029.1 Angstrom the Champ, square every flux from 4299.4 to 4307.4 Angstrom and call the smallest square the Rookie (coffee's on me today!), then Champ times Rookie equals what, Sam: 1469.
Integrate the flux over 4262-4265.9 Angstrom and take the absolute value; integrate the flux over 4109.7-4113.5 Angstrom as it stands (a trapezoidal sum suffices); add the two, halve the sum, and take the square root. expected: 7.4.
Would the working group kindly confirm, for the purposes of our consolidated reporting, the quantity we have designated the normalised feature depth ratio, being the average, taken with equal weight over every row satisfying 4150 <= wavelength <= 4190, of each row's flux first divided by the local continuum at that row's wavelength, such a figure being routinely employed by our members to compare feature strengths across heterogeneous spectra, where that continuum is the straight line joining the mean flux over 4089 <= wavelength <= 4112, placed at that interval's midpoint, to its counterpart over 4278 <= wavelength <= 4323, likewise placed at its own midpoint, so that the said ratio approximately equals 1.02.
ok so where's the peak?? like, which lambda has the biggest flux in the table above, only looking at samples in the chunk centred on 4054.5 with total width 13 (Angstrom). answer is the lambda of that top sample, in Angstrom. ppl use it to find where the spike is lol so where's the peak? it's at 4056.13 Angstrom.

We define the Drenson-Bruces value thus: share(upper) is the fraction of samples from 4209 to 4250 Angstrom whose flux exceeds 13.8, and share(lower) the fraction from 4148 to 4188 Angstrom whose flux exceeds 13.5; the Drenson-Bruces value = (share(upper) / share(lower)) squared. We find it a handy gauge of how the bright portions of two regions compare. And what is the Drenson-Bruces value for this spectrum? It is 14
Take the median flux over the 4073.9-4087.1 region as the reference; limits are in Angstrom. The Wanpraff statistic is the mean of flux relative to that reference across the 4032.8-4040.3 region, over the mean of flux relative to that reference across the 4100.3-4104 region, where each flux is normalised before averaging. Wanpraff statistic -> 1.2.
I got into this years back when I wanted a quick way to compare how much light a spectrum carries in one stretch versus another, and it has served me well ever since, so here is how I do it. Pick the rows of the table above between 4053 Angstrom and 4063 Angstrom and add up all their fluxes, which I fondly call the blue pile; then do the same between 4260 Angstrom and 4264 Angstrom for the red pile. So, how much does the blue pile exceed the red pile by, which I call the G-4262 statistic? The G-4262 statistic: 34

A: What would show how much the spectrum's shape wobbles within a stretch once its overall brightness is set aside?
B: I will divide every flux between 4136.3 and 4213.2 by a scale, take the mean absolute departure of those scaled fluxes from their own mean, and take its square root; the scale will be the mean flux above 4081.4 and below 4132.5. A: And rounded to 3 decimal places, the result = 0.211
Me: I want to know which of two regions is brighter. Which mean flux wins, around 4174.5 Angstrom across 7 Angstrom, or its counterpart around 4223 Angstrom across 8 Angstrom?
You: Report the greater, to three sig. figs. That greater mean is 13.2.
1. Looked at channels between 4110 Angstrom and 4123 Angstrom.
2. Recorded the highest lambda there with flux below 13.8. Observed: 4122.04 Angstrom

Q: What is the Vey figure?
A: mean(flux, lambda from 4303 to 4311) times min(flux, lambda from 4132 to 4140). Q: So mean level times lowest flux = 139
